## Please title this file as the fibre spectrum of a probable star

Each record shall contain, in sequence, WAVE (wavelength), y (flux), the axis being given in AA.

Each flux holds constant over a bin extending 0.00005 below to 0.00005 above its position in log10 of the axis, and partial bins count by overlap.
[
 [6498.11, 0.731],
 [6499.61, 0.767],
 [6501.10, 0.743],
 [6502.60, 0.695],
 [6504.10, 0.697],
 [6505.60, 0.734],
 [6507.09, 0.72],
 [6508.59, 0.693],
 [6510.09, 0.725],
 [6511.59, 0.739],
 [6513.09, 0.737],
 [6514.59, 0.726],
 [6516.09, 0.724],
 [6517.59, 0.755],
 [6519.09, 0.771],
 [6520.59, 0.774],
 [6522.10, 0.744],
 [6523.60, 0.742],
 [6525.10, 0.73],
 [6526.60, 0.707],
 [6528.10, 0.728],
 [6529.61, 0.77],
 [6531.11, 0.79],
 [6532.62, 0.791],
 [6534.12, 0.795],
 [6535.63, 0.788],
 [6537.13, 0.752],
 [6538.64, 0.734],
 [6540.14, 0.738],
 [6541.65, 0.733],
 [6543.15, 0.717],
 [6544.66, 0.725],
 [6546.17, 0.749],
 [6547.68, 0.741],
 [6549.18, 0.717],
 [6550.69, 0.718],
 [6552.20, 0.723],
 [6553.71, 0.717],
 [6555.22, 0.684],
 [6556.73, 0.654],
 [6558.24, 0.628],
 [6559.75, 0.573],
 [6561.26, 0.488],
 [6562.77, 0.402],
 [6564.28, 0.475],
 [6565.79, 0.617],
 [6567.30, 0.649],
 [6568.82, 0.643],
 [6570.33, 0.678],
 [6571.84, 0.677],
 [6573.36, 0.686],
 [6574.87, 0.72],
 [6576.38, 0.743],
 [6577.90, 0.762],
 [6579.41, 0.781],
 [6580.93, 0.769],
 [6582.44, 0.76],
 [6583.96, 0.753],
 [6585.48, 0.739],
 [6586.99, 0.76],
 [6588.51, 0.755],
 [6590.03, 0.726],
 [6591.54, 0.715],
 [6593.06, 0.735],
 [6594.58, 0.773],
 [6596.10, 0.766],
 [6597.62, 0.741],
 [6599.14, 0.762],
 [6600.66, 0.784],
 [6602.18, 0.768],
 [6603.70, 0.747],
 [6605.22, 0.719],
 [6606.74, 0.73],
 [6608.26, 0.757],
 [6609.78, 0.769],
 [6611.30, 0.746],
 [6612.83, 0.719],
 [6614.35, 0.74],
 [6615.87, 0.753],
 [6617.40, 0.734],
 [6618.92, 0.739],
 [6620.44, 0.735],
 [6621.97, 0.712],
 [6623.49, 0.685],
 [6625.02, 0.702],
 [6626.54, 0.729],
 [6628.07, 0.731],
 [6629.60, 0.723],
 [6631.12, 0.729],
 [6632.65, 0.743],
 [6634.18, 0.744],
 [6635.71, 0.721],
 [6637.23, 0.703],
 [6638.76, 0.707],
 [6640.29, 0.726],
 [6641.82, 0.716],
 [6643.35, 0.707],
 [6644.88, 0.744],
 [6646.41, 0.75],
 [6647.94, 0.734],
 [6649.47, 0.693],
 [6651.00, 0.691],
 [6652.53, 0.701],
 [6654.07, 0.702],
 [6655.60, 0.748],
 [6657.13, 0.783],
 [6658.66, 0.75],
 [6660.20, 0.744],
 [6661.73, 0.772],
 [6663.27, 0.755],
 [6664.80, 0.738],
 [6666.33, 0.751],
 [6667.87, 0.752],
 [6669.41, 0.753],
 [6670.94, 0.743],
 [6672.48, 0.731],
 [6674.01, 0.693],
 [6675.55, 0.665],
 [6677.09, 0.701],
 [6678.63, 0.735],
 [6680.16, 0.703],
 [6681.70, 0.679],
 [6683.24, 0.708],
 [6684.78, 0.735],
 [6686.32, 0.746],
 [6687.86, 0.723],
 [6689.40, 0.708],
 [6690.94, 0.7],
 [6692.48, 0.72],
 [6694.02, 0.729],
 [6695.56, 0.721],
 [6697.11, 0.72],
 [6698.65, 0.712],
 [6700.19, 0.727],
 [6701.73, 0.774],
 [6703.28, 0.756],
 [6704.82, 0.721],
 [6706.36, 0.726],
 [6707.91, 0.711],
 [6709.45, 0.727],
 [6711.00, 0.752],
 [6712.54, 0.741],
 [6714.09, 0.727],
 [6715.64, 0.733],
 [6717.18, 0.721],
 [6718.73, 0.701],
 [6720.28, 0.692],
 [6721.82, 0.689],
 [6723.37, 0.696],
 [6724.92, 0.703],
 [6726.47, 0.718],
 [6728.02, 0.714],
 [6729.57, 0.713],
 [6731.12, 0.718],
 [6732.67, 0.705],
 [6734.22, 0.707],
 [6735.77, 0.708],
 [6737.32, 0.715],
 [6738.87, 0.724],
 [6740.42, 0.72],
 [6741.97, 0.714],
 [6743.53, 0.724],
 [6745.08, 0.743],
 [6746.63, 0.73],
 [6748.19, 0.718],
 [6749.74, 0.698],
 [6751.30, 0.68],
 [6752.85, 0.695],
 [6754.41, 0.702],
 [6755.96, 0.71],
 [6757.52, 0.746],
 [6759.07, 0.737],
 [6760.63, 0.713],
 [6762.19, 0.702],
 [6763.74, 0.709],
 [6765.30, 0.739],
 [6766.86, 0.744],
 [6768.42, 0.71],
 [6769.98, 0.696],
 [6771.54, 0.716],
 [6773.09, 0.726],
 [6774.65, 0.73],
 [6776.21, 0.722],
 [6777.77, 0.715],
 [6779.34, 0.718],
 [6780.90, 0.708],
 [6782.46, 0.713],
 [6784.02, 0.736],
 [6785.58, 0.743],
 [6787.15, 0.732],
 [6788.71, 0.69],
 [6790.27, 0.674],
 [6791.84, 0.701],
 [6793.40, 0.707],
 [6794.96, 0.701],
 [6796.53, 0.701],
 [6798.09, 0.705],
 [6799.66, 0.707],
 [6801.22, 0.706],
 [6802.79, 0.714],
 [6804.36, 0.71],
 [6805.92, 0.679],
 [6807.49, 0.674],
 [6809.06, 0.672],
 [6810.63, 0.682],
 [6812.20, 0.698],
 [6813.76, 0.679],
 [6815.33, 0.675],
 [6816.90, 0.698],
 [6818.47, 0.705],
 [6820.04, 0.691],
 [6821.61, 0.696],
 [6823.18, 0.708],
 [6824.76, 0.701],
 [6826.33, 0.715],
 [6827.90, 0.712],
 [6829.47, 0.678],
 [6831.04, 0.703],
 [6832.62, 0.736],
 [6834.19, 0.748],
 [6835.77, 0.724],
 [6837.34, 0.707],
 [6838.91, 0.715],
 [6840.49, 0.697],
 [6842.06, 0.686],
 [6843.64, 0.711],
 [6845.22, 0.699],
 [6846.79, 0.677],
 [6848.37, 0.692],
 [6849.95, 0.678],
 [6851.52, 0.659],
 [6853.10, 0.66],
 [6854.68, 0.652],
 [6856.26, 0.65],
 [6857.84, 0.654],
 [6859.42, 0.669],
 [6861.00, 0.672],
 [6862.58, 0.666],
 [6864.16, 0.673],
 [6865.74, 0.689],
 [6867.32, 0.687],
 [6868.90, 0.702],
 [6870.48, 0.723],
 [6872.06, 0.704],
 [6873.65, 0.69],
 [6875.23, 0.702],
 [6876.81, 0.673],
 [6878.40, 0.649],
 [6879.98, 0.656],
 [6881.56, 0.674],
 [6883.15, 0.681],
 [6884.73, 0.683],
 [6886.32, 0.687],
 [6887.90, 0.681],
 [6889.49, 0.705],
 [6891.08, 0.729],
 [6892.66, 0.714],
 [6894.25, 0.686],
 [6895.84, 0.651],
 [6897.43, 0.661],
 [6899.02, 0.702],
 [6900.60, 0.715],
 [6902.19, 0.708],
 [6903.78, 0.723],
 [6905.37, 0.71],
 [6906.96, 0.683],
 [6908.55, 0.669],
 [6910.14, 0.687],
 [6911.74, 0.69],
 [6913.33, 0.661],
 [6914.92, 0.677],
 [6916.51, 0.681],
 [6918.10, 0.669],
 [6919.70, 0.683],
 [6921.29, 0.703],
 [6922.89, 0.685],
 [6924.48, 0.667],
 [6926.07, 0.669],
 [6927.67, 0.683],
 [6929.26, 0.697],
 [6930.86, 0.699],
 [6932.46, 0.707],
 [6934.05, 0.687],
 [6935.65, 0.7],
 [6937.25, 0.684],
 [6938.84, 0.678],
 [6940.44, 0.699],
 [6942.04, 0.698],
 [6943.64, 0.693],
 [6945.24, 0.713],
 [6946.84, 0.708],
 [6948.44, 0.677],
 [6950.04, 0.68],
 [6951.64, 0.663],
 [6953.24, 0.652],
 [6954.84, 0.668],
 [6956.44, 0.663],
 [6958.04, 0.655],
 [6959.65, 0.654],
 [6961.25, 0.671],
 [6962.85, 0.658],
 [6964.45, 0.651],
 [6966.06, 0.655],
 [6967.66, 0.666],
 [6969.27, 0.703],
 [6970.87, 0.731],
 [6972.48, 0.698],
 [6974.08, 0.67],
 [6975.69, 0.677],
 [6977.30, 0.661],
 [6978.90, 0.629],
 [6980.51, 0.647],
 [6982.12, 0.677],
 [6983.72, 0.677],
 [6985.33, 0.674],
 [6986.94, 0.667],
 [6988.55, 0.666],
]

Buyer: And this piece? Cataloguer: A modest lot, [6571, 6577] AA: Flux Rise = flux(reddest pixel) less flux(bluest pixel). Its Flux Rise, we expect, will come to 0.066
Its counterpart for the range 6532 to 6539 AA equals -0.057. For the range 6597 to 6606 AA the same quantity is -0.022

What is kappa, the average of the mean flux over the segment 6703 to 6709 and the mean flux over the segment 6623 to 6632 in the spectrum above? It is 0.722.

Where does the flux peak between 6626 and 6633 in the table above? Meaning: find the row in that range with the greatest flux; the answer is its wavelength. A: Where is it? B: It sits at 6632.65 AA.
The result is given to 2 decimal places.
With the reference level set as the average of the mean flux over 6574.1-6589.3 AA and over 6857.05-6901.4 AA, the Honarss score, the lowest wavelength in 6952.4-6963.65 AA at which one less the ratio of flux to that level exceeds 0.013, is 6953.24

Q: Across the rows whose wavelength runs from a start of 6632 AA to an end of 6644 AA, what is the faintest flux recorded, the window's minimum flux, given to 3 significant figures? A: 0.703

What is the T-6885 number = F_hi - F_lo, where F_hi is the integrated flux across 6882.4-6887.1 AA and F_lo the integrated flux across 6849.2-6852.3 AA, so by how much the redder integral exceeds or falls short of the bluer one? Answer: 1.1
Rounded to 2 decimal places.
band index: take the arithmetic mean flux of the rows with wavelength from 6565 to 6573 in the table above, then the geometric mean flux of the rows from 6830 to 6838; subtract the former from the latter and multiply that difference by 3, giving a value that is 0.21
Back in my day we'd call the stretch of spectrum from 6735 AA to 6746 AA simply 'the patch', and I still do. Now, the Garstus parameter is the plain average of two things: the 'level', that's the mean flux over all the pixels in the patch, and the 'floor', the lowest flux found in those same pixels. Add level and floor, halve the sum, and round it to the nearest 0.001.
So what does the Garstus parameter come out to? 0.715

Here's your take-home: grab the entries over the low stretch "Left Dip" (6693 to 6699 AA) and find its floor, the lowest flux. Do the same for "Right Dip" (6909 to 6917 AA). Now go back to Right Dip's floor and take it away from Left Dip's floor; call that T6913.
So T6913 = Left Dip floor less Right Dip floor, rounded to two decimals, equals 0.05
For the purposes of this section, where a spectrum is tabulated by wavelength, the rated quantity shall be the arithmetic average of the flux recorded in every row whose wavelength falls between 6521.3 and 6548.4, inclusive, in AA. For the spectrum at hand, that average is 0.75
